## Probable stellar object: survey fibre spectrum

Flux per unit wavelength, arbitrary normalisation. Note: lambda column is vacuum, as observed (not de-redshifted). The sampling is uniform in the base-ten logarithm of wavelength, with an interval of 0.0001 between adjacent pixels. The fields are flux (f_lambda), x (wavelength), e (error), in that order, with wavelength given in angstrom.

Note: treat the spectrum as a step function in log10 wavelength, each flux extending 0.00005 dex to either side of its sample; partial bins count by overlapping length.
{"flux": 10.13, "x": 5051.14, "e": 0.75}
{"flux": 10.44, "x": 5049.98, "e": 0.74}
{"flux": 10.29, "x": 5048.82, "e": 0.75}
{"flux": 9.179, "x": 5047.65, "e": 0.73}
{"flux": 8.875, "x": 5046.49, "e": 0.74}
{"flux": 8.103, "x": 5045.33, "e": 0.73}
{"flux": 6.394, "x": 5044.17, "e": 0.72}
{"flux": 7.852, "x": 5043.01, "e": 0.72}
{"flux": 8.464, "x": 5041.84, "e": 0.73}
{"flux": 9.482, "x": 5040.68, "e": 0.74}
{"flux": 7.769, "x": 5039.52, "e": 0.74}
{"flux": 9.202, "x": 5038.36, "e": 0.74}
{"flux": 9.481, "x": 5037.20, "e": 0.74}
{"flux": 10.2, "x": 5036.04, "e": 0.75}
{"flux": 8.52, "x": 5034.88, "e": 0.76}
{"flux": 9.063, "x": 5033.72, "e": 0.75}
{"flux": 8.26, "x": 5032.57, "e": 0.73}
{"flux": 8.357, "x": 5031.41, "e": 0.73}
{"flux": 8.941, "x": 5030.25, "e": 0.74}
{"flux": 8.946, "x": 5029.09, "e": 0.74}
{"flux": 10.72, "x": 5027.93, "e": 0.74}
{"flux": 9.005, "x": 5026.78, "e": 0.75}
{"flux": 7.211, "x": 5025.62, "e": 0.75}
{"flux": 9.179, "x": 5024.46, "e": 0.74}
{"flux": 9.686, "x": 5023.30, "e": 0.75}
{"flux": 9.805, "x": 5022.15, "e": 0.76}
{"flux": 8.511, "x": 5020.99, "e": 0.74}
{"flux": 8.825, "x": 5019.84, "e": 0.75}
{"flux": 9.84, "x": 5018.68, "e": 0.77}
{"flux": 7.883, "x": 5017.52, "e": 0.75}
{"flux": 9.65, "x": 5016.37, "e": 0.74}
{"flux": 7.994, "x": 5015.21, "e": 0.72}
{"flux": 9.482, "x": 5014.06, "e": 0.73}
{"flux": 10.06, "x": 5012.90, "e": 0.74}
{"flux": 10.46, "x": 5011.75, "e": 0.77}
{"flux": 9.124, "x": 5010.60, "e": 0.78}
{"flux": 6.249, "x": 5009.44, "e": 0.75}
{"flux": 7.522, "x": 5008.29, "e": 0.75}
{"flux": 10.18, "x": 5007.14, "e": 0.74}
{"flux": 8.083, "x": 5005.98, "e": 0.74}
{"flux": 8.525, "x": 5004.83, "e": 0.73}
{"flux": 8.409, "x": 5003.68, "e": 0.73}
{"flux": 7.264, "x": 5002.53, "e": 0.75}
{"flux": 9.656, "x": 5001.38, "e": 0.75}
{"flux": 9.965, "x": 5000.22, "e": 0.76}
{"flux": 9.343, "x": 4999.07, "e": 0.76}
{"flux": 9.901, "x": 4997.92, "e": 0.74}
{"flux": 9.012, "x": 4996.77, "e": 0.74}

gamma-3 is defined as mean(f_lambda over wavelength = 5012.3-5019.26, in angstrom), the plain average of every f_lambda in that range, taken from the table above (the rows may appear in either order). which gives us 9.15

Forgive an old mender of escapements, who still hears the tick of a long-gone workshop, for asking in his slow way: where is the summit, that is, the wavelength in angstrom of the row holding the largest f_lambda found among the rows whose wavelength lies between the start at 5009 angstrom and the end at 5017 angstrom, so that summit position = 5011.75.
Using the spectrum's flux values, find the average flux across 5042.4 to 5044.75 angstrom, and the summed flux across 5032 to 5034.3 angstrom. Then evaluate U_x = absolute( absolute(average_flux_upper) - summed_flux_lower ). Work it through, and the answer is 10.2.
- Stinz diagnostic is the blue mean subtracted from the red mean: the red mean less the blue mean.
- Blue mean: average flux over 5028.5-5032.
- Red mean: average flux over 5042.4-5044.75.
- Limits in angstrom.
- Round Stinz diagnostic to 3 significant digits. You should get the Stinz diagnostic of -1.62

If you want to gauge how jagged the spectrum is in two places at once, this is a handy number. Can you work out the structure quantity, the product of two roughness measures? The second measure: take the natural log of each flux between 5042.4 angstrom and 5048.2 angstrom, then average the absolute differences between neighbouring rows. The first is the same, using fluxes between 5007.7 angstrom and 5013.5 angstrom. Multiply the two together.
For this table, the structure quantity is 0.026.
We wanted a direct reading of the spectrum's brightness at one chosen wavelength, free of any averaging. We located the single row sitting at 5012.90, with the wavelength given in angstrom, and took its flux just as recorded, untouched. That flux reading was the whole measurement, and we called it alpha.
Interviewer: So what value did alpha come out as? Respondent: 10.06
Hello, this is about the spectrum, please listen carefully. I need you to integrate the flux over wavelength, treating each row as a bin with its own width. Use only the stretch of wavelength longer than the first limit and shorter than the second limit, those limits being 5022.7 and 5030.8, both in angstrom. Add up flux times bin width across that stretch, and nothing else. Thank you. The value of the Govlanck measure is 74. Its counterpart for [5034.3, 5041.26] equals 63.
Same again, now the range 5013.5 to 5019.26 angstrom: 52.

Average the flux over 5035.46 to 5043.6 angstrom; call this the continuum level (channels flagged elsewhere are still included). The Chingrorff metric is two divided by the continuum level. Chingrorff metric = 0.224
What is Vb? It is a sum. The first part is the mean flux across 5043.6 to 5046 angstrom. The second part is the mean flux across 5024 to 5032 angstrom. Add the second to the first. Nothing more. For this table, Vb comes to 16.2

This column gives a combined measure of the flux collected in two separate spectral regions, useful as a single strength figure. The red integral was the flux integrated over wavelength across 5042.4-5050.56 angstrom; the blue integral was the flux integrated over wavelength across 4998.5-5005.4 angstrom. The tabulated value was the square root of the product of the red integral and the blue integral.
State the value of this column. 66.0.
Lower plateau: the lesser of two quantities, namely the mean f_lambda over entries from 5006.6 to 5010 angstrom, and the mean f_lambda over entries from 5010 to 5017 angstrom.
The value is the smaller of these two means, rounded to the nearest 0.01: 7.98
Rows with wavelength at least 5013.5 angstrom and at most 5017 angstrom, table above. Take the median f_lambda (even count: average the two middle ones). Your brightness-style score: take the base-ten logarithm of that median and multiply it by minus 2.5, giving -2.44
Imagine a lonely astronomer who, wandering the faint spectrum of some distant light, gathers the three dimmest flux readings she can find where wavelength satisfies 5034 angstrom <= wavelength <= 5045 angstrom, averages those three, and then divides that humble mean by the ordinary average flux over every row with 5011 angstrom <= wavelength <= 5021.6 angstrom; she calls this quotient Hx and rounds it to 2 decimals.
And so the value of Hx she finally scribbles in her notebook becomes 0.80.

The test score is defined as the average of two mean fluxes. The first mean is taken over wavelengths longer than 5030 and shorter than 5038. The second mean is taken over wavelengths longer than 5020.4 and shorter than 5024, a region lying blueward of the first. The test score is 9.2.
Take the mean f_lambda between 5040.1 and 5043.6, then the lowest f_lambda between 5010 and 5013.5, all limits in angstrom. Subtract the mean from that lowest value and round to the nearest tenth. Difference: 0.5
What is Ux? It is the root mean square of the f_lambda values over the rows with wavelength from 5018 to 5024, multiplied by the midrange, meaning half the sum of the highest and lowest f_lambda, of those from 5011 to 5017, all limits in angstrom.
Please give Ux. 86.3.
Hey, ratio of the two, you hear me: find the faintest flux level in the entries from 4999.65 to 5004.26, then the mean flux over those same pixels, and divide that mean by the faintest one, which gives 1.21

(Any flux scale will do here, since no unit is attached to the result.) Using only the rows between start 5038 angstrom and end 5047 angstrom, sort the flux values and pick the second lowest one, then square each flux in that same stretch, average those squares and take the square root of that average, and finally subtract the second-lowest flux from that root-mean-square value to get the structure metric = 0.55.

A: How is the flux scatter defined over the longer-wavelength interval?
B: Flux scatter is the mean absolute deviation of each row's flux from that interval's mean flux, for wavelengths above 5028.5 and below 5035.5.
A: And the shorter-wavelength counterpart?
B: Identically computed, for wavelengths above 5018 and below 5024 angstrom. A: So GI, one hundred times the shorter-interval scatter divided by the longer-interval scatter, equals 176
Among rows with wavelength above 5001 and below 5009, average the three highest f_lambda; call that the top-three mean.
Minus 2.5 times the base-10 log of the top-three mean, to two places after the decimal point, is -2.44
